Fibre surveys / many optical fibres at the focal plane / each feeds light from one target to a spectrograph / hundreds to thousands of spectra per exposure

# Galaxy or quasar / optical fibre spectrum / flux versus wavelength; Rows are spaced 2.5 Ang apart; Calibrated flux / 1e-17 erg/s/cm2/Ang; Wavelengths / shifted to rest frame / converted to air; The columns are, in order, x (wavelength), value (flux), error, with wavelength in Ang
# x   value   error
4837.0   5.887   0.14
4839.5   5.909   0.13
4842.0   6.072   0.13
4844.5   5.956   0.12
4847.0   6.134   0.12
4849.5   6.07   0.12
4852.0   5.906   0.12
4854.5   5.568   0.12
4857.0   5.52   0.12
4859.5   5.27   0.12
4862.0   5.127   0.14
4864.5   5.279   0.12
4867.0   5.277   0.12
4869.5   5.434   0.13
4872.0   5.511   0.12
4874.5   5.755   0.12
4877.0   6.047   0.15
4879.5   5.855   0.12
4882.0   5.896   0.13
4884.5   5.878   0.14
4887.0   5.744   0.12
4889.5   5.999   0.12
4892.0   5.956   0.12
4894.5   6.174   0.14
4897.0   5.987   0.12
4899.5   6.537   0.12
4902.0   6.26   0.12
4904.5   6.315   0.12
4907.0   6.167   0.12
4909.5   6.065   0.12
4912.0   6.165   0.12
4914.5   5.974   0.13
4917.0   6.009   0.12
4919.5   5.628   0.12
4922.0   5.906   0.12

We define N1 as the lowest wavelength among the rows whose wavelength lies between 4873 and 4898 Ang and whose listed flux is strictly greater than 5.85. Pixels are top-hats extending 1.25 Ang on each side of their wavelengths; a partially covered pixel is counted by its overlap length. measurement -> 4877.0 Ang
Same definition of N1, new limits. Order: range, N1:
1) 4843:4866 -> 4844.5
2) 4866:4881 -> 4877.0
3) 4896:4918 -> 4897.0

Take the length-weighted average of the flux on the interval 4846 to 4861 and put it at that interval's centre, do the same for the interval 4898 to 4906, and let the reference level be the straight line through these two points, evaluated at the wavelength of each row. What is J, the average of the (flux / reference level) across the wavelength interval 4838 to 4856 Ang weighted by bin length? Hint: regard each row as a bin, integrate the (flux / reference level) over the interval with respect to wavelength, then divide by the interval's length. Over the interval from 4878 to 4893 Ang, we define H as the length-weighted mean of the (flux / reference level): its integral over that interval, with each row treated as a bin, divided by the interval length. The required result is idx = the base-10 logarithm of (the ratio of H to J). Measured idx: -0.040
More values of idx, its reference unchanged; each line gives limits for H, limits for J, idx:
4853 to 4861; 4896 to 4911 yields -0.014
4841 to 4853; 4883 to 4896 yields 0.046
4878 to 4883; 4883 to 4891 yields 0.006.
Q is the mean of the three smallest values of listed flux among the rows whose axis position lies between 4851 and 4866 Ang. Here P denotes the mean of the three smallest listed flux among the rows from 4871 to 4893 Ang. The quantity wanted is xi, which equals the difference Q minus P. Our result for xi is -0.4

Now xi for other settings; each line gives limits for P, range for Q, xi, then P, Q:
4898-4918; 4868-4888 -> -0.5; 6.02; 5.6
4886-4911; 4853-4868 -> -0.7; 5.90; 5.2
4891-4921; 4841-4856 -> 0.0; 5.85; 5.8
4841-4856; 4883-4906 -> 0.0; 5.81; 5.9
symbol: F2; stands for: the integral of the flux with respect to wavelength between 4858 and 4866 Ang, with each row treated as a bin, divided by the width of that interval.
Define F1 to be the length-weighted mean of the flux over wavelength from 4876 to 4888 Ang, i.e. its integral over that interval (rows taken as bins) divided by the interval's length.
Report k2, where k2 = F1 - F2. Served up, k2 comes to 0.65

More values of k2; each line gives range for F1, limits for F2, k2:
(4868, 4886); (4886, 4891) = -0.12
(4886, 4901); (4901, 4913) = -0.12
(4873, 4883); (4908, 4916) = -0.19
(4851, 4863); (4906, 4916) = -0.61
